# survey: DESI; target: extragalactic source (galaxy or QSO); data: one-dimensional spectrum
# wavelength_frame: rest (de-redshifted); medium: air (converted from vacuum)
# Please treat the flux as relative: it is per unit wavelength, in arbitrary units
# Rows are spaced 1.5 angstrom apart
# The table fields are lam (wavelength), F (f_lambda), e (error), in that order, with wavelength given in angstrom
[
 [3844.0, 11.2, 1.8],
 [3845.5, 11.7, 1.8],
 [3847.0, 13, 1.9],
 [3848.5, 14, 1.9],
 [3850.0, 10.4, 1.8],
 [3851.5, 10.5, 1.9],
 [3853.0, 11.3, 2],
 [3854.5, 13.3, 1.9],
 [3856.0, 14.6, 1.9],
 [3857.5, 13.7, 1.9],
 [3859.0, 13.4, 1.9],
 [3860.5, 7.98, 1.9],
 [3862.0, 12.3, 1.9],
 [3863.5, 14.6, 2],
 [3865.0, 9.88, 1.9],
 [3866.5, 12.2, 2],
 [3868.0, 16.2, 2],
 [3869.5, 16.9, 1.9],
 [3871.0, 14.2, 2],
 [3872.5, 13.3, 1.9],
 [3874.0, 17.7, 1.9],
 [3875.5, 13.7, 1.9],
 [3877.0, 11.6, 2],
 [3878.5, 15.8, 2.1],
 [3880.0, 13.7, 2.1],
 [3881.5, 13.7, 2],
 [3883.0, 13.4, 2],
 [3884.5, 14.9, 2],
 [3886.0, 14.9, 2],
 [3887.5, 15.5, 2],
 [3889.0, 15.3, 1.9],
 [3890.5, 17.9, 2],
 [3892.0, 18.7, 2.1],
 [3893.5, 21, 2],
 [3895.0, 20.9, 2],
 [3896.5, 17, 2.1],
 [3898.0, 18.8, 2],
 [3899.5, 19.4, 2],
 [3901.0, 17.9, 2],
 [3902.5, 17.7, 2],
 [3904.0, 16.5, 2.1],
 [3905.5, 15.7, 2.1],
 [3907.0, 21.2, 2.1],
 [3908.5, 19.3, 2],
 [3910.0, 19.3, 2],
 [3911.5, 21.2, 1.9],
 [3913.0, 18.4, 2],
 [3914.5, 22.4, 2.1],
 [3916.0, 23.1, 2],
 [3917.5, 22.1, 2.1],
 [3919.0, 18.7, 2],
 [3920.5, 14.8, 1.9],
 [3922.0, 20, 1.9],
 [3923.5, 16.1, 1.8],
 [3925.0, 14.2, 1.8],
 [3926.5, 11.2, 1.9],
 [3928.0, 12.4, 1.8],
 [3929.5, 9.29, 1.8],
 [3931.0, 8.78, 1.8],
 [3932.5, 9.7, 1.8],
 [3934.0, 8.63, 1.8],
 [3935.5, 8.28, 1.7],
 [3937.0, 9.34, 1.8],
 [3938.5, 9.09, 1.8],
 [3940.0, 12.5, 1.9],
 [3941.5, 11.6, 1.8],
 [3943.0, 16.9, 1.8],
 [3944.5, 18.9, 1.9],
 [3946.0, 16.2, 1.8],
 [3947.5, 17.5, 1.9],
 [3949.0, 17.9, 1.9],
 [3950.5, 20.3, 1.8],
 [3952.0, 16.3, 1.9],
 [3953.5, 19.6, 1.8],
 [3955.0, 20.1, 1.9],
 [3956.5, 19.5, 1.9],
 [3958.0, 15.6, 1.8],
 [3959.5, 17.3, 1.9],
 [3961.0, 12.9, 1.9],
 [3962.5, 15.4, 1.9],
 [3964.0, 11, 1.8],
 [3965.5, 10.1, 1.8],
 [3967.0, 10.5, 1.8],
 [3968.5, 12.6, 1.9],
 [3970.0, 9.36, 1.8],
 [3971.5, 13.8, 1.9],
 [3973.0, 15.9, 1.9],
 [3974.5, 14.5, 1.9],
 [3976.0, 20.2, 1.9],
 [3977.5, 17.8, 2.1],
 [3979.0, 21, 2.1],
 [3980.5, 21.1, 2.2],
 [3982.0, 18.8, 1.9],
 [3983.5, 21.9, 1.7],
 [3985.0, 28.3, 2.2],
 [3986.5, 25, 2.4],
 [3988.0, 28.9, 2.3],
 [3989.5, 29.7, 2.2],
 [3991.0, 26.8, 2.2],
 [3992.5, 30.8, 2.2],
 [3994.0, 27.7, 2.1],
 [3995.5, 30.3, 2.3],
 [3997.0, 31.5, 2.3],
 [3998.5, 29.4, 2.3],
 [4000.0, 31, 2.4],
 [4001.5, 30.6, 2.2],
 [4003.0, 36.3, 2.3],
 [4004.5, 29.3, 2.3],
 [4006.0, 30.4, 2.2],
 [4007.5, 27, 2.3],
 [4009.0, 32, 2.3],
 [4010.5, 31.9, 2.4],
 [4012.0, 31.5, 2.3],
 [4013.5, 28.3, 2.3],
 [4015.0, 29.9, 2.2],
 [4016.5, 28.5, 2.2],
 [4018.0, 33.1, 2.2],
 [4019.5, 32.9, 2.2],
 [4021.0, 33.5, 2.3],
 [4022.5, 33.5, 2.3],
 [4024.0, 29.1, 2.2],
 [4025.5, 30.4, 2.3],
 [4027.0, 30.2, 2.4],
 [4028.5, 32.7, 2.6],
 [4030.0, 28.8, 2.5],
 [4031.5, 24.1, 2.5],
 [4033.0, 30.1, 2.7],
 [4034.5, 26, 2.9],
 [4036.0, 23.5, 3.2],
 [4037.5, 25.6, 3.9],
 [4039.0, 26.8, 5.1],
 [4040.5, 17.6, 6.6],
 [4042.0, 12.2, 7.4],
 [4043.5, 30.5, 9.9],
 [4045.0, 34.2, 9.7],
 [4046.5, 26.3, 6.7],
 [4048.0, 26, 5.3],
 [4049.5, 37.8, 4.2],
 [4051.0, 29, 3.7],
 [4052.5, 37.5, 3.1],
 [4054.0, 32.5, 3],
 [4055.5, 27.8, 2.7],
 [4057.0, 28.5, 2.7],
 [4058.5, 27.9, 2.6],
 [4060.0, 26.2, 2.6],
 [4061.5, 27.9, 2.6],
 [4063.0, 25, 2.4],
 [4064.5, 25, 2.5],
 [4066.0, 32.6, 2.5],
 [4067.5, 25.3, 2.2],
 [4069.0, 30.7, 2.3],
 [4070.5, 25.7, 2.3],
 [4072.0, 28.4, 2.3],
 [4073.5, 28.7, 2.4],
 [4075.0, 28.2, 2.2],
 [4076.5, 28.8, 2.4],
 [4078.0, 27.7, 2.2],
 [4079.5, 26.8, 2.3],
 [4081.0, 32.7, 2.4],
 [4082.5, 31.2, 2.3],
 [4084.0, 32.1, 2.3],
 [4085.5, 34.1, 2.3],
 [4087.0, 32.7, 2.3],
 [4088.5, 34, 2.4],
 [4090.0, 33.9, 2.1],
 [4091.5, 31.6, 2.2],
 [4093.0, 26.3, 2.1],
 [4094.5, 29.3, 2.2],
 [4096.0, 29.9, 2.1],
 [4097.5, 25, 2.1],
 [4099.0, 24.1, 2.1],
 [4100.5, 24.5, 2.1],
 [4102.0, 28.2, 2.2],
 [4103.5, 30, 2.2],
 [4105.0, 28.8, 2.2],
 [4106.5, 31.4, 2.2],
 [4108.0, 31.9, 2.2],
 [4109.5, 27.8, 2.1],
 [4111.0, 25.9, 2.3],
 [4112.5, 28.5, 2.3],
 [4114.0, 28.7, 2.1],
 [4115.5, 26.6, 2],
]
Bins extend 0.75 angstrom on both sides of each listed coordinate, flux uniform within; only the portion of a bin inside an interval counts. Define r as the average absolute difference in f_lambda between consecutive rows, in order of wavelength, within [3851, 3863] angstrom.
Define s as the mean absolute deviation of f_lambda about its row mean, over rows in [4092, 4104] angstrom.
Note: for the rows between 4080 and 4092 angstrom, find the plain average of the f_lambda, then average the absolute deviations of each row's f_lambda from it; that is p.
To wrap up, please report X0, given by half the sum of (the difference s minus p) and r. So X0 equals 1.7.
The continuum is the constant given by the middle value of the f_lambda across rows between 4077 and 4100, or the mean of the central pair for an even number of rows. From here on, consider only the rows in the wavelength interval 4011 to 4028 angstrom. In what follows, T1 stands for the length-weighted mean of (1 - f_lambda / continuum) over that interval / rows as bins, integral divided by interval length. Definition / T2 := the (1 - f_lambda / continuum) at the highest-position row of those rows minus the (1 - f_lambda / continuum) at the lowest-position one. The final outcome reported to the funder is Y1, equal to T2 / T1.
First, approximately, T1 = 0.005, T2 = 0.0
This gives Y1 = 7.6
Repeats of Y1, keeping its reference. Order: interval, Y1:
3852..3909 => -0.5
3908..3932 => 0.7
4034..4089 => -2.9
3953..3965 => 0.6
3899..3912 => -0.1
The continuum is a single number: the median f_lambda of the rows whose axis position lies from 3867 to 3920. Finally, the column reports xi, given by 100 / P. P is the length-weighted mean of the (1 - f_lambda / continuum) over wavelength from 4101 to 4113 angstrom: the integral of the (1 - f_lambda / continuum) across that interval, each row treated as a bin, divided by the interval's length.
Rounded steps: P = -0.6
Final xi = -157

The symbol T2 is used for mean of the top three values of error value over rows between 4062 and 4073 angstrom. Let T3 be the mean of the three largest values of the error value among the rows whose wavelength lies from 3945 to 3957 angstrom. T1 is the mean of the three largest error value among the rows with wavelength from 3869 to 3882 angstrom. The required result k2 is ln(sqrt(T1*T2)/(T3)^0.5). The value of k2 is 0.49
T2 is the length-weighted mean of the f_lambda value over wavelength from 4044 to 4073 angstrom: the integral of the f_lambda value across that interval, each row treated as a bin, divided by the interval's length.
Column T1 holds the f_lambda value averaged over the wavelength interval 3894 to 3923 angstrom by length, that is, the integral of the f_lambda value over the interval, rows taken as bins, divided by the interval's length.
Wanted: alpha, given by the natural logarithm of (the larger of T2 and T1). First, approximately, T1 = 19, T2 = 29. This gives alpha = 3.37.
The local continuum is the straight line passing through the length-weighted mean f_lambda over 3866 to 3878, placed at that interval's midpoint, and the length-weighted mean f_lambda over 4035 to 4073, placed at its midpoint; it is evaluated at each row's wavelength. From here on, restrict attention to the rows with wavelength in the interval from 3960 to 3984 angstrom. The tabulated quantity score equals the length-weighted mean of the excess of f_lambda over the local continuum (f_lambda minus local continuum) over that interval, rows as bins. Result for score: -6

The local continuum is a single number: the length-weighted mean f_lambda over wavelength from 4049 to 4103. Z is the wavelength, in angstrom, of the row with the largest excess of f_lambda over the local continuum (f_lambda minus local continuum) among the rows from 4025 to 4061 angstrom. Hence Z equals 4049.5 angstrom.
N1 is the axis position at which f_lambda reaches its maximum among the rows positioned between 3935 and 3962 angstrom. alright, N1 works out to 3950.5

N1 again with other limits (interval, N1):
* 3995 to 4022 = 4003.0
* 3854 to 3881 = 3874.0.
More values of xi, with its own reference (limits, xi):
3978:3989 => -301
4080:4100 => -139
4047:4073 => -156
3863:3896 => 734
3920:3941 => 295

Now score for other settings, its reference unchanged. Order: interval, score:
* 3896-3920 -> 2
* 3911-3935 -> -3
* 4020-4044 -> 1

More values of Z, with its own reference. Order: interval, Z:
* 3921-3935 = 3922.0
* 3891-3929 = 3916.0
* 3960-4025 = 4003.0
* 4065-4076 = 4066.0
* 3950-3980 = 3979.0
